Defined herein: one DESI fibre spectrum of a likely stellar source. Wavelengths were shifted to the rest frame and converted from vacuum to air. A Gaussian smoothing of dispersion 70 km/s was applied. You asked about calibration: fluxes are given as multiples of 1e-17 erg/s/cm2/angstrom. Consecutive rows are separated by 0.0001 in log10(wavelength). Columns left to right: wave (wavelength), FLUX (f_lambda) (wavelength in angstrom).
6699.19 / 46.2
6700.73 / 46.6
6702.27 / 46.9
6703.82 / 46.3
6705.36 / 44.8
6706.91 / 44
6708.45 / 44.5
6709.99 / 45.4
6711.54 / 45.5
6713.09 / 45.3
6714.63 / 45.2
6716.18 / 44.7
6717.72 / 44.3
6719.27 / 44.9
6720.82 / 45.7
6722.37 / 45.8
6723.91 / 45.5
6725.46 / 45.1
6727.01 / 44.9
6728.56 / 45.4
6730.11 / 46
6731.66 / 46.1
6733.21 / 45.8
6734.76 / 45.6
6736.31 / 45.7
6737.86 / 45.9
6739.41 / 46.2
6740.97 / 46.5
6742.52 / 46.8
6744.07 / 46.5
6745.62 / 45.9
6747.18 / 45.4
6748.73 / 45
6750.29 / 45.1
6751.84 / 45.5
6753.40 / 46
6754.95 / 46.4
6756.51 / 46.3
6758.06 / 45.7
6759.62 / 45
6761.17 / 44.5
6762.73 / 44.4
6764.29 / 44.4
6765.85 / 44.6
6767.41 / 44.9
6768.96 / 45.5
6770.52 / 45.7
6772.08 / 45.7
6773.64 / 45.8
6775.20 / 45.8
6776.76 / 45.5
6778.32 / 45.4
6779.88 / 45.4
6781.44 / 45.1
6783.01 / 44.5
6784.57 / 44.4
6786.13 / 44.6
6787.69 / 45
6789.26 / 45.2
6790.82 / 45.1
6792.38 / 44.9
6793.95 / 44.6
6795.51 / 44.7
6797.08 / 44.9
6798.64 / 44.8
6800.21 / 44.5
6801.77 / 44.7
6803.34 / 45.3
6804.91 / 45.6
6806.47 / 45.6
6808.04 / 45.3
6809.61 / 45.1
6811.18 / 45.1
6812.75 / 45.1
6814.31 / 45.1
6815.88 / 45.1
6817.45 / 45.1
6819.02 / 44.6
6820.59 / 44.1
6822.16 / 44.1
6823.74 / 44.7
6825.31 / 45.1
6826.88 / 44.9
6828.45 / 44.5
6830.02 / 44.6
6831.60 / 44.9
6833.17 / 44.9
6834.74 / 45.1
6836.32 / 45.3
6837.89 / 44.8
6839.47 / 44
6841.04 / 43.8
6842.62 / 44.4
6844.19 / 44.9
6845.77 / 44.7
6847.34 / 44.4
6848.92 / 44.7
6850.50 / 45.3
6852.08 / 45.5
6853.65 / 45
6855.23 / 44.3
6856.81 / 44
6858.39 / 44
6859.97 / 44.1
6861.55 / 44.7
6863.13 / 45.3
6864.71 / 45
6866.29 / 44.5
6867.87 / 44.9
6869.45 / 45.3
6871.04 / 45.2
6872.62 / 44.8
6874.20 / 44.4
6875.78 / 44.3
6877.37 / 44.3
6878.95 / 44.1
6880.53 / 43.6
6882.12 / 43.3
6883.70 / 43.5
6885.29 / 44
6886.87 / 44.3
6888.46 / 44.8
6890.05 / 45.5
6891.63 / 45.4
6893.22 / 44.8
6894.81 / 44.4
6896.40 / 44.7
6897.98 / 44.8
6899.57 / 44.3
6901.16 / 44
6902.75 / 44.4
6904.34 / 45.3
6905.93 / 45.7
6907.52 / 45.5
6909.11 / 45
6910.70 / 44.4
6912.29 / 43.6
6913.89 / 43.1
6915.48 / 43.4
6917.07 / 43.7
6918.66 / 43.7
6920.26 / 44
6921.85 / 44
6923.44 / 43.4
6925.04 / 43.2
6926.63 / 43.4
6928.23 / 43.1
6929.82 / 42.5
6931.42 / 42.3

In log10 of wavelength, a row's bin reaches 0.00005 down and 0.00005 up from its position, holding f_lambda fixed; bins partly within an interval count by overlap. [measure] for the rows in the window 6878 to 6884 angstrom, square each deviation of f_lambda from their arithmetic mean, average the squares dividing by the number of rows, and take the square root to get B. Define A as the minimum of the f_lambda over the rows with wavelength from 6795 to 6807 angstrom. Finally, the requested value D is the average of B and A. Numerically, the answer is 22.4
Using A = 44.5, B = 0.295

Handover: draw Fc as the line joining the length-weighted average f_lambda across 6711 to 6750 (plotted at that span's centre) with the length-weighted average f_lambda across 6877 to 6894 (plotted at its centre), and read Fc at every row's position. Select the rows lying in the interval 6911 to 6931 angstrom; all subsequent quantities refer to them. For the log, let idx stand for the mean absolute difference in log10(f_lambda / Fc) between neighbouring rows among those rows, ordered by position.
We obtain 0.0030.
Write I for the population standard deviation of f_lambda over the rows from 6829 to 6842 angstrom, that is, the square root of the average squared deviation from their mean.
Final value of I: 0.49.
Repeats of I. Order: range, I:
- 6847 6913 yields 0.59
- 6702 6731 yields 0.68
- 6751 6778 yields 0.63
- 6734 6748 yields 0.44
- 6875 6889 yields 0.45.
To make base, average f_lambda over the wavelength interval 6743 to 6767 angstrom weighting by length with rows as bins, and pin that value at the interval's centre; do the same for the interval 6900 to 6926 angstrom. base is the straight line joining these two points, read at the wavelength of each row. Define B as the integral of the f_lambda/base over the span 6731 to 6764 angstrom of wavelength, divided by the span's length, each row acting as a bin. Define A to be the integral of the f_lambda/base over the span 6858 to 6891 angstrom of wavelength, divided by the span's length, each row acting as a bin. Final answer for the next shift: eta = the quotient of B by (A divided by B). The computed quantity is 1.01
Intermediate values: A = 1.00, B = 1.01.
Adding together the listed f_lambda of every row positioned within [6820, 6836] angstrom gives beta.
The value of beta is 447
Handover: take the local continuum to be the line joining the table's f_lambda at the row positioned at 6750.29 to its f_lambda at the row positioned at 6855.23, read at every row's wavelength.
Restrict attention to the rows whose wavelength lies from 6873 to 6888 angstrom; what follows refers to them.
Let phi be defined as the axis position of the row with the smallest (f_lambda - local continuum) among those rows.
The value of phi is 6882.12 angstrom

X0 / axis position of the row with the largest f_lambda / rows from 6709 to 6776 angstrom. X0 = 6742.52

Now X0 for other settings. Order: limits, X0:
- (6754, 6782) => 6754.95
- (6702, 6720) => 6702.27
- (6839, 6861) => 6852.08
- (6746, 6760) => 6754.95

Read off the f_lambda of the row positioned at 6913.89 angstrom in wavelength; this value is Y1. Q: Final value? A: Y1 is 43.1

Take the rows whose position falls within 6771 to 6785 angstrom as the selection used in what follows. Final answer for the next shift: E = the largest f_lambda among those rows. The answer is 45.8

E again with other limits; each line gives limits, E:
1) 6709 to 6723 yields 45.8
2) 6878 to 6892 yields 45.5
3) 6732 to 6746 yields 46.8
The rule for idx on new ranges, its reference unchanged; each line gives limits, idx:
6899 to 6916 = 0.0048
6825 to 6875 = 0.0034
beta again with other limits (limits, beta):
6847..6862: 446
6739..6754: 459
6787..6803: 448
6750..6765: 453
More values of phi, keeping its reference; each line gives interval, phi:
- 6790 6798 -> 6793.95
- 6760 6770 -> 6762.73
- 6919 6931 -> 6929.82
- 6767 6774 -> 6767.41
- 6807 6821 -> 6820.59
